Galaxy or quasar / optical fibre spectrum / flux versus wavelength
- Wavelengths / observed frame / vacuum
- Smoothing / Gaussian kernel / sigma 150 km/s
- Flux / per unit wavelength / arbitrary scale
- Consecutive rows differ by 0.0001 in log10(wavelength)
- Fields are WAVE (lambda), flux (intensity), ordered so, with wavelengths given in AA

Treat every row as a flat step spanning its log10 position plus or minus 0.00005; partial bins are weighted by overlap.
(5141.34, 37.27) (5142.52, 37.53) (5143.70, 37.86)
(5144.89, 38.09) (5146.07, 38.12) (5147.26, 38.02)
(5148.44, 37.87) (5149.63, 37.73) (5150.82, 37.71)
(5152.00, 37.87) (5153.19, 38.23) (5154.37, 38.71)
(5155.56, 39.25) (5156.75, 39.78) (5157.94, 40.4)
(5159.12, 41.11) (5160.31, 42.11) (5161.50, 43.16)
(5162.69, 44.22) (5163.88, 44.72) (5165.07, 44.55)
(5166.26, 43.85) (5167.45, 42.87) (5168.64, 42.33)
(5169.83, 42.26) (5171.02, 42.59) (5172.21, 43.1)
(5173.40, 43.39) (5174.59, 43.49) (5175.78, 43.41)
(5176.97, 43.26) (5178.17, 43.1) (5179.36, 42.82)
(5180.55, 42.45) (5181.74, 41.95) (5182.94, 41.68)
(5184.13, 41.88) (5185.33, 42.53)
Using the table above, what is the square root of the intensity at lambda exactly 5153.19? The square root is 6.18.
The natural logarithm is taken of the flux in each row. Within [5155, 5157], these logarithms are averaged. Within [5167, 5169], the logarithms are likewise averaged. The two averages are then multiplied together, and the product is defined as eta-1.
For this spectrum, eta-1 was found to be 13.8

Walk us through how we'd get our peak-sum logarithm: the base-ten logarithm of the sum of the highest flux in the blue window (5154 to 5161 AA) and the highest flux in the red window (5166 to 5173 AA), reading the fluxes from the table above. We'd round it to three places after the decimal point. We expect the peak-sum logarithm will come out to 1.934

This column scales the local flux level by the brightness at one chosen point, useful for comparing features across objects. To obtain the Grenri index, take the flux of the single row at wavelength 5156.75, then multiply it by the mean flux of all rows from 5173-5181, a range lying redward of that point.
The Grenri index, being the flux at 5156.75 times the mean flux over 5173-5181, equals 1716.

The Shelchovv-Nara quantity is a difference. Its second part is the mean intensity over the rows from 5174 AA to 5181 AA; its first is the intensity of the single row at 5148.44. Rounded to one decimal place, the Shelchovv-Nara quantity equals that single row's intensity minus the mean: -5.2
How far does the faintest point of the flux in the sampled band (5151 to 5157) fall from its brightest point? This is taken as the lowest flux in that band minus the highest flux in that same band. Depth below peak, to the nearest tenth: -1.9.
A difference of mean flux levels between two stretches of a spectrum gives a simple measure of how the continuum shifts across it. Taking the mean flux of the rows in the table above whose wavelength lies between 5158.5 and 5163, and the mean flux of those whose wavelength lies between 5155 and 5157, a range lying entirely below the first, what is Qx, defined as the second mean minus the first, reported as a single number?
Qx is -3.1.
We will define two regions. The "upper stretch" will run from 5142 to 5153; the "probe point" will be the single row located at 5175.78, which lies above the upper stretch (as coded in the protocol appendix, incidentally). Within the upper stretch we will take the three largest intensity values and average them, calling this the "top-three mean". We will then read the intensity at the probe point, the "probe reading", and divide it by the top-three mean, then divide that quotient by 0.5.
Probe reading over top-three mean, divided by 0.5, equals 2.28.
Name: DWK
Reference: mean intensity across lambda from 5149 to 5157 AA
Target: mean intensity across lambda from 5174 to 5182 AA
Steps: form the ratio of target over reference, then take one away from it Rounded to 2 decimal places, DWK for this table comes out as 0.12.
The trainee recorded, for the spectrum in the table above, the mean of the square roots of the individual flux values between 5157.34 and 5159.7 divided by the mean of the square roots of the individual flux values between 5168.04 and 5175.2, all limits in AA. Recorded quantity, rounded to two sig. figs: 0.98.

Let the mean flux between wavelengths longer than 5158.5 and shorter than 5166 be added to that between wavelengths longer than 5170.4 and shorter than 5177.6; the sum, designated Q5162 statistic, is 86.5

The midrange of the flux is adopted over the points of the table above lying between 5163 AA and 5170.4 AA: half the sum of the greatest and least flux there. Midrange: 43.5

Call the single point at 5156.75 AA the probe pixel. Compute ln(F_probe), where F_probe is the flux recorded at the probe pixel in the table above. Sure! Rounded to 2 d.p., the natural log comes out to 3.68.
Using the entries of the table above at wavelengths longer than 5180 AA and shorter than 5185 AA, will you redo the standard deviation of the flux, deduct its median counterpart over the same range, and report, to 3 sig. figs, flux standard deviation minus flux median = -41.6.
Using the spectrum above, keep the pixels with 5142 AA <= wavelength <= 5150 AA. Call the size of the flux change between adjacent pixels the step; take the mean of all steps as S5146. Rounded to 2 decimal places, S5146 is 0.16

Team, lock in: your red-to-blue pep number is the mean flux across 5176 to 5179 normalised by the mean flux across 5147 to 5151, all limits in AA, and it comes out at 1.141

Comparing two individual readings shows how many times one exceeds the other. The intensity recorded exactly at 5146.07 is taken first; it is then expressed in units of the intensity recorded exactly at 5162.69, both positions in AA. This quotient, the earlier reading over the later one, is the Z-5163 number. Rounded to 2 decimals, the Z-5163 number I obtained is 0.86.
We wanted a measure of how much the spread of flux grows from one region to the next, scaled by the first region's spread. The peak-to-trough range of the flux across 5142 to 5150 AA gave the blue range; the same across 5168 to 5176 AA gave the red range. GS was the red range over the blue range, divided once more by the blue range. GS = 3.5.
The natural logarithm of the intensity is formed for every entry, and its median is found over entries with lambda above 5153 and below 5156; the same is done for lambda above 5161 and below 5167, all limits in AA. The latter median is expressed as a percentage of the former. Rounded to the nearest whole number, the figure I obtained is 104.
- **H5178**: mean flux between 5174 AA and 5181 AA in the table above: 43.1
